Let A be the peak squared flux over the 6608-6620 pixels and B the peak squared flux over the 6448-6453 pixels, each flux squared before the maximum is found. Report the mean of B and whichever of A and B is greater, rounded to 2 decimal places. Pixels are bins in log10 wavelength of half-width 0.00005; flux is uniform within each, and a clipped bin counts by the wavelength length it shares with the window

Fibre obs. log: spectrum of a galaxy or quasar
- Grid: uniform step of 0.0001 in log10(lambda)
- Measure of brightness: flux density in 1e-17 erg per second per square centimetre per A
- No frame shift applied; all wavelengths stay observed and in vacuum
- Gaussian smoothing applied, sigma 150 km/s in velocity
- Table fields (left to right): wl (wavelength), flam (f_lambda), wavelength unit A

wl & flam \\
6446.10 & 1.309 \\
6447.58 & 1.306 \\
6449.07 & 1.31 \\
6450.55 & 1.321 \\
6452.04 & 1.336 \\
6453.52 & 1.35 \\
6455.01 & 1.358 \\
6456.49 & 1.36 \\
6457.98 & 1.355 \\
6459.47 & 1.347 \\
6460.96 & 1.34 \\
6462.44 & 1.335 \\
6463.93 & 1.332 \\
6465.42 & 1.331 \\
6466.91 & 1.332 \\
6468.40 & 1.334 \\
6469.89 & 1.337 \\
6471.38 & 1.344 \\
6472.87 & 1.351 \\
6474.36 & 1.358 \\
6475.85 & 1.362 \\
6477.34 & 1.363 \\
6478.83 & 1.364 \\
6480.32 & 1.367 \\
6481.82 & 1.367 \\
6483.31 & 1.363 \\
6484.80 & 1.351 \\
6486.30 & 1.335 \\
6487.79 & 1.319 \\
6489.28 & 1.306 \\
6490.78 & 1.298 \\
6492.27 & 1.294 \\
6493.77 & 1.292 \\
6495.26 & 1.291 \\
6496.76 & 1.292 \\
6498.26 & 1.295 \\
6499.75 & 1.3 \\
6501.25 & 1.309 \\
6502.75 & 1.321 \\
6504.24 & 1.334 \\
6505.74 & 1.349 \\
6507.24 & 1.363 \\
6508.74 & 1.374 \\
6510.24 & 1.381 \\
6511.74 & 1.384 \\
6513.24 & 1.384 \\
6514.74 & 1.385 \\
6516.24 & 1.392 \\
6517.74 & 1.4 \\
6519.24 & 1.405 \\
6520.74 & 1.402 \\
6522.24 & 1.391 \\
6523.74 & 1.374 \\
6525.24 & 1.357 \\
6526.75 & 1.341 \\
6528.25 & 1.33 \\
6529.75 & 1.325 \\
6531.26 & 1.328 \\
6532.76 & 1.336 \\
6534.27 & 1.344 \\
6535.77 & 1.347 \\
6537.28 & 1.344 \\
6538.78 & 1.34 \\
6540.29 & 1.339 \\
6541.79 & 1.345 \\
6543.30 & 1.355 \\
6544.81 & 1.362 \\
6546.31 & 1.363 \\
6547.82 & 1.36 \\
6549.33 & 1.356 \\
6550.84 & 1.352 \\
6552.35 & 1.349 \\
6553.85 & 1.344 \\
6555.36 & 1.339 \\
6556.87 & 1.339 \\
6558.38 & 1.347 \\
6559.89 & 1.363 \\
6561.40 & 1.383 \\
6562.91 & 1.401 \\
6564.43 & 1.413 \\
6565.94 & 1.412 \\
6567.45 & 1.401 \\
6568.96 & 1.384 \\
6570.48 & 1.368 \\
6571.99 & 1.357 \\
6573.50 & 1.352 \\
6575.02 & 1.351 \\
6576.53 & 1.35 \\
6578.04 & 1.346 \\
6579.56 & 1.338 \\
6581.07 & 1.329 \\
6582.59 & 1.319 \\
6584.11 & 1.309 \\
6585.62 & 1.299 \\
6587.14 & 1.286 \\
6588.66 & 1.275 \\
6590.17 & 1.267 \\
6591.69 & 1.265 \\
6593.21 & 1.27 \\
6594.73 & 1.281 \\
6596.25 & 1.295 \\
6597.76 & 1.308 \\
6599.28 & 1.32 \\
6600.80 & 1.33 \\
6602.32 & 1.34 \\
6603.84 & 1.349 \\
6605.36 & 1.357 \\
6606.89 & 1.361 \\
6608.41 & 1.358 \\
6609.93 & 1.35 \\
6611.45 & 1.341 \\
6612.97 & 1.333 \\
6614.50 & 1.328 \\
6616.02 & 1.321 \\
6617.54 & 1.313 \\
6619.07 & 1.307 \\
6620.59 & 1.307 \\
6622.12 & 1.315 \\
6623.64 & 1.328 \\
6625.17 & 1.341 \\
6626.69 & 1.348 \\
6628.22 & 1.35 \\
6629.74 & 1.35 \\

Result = 1.81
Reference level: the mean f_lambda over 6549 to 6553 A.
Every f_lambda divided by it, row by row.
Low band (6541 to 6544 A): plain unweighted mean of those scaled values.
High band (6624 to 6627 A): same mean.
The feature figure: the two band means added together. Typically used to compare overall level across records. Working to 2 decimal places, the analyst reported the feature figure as 1.99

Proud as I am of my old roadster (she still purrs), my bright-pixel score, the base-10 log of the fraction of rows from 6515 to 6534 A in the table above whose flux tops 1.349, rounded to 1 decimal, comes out -0.2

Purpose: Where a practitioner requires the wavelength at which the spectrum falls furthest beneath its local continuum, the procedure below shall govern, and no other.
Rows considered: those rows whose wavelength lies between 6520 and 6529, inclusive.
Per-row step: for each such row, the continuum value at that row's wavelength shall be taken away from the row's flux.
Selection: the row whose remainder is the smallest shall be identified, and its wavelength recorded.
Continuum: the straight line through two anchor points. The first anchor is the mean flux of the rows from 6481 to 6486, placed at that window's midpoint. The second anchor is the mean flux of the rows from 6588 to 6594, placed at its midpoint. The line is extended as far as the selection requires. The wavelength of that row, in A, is 6528.25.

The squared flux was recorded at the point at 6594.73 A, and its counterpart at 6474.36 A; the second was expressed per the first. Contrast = 1.12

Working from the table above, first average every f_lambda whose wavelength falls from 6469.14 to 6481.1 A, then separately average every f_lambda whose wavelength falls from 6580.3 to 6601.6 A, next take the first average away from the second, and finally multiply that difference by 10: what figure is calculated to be -0.6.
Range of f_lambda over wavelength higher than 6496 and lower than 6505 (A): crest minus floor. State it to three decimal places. 0.042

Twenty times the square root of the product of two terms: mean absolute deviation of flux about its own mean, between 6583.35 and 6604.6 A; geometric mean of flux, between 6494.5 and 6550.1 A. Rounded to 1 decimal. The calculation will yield 3.5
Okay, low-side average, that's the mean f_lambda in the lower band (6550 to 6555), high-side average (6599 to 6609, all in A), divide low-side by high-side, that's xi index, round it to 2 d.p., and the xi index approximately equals 1.00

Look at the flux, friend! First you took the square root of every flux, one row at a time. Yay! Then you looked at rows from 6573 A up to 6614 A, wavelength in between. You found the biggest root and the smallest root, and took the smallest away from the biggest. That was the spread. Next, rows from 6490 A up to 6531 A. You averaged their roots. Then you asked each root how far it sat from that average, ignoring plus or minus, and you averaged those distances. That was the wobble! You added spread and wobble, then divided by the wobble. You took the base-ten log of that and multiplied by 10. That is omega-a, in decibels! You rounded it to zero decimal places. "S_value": 6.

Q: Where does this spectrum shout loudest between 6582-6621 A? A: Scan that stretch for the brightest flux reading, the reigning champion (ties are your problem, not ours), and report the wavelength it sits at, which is 6606.89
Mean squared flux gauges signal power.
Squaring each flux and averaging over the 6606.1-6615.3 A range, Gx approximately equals 1.81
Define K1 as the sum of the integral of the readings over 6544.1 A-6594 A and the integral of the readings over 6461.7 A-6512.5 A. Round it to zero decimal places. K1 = 135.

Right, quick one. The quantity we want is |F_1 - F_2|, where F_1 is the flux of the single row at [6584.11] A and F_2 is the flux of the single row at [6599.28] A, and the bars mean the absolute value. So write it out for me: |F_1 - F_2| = 0.01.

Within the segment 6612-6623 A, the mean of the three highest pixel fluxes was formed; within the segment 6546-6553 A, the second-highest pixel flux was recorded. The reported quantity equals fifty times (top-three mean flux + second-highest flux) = 134.4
